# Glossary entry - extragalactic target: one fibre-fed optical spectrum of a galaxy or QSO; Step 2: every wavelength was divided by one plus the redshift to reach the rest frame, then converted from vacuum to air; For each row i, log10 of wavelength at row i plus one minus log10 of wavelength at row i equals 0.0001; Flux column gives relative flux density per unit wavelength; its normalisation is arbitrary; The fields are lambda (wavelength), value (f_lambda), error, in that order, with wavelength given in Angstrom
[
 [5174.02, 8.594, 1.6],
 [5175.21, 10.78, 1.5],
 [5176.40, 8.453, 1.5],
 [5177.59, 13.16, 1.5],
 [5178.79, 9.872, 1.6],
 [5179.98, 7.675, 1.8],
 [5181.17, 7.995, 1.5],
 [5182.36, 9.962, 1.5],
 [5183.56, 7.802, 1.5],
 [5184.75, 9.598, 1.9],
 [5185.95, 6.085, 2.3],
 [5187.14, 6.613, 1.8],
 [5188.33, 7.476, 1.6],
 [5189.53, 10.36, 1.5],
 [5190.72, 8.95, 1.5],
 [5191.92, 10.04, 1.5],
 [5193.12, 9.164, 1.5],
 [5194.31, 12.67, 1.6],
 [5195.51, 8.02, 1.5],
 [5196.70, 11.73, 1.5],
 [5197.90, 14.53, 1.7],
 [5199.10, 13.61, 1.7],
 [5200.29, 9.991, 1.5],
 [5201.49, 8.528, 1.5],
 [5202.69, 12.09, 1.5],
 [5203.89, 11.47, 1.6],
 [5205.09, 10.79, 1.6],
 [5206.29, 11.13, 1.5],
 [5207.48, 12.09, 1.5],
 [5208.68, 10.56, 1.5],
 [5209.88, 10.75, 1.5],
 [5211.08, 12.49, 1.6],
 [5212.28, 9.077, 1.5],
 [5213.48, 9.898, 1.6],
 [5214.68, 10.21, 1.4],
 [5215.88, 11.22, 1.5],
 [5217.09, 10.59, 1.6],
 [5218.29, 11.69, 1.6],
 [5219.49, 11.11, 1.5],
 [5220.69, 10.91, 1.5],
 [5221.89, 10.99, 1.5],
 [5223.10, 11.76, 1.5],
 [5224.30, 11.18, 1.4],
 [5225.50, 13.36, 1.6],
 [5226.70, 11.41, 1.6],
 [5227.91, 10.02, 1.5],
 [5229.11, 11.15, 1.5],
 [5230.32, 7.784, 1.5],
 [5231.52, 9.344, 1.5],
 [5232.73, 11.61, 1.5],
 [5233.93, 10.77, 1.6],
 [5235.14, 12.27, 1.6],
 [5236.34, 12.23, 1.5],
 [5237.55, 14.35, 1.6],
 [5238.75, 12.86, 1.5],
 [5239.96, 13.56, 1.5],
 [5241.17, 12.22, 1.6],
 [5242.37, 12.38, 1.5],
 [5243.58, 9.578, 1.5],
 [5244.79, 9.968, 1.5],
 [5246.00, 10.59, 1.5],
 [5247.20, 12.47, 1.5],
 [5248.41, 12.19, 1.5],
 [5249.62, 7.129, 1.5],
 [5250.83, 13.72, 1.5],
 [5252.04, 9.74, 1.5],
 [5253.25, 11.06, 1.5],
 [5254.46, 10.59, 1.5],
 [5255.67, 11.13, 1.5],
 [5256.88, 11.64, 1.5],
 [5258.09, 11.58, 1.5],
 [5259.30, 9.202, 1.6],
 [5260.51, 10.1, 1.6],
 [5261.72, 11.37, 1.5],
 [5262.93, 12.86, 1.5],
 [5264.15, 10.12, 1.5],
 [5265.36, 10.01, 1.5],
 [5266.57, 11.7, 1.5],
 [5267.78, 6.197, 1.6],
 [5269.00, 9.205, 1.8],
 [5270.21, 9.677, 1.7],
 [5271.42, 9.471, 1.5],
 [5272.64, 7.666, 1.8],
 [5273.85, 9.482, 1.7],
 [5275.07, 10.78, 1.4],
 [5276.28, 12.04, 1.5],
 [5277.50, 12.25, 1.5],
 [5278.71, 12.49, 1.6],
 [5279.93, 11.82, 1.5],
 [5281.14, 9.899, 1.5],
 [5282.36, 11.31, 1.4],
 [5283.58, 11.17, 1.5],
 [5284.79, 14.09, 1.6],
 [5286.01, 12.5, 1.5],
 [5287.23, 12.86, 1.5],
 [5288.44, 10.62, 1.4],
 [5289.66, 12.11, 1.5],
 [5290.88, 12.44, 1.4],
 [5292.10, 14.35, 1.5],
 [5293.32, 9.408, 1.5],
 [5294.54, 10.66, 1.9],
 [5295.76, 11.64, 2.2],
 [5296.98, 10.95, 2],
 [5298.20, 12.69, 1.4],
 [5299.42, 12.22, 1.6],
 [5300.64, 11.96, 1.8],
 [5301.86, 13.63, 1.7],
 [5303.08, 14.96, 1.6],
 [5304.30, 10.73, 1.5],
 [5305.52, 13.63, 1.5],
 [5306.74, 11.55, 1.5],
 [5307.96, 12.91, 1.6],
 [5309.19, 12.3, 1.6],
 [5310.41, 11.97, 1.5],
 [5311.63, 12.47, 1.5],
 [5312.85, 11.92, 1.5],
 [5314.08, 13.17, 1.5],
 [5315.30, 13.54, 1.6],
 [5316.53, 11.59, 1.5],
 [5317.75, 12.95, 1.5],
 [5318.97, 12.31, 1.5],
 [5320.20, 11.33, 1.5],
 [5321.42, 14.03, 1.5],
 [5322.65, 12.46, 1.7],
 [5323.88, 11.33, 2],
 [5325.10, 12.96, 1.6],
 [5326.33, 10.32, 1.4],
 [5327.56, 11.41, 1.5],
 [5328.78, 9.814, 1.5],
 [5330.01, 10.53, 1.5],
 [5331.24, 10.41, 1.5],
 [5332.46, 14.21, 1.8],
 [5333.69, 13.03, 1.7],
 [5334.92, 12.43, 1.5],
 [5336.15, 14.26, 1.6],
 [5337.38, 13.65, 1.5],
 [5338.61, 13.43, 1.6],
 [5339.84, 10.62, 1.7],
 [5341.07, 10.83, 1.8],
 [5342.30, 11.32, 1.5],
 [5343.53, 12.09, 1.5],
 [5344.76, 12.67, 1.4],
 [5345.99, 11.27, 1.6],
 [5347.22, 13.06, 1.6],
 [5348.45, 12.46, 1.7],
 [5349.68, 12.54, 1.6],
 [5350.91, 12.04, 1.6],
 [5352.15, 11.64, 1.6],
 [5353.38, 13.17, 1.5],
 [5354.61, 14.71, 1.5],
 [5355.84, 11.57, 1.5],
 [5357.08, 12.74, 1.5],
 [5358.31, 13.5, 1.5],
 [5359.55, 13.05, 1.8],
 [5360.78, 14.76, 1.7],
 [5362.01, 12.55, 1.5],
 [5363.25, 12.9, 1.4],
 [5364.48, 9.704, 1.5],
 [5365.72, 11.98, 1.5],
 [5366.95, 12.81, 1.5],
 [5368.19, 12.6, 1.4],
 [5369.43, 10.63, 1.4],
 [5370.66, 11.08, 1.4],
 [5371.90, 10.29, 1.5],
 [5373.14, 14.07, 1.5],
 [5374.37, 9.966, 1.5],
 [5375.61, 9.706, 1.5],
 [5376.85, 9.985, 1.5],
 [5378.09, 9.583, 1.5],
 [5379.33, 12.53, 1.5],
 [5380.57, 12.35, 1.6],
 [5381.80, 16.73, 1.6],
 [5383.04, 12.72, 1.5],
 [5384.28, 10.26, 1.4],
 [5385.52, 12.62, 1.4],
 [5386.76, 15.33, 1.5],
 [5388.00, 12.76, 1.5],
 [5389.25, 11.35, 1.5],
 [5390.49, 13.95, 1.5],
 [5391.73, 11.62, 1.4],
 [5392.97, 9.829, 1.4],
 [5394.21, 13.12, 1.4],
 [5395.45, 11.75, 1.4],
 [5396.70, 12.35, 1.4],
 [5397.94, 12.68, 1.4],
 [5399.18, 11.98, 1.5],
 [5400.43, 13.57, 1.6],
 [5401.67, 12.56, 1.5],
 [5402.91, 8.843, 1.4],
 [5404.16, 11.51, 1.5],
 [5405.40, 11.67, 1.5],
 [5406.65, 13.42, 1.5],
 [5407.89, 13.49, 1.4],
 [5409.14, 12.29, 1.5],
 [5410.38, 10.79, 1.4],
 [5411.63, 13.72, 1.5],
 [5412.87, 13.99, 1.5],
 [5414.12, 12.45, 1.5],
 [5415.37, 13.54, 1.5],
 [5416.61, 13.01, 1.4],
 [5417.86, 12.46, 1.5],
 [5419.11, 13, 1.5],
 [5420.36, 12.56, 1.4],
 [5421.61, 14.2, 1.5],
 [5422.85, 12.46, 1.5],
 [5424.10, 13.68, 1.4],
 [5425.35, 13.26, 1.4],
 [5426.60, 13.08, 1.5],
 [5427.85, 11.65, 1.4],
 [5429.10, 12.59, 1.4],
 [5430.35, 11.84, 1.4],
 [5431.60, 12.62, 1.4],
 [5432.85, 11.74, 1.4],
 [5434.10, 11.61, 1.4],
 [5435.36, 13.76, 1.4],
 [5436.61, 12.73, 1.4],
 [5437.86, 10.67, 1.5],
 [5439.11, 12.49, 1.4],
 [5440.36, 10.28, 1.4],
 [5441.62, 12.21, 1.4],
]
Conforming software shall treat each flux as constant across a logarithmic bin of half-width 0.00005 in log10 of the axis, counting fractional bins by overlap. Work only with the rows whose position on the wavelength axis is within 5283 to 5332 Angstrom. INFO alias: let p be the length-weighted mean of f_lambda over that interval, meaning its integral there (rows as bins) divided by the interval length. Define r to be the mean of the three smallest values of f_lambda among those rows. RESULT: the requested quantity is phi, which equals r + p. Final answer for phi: 22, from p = 12.1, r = 10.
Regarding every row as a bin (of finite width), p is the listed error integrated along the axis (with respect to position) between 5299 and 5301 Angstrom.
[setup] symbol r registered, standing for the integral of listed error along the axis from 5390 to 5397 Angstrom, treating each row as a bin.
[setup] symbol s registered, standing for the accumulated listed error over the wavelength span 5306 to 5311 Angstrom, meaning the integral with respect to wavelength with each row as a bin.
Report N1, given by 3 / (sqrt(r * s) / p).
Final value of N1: 1.2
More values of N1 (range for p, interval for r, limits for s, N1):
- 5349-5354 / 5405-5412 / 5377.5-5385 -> 2.2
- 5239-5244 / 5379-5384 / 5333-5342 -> 2.2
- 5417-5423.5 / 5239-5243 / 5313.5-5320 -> 3.7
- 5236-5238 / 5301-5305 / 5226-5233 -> 1.1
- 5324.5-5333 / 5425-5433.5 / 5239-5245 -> 3.8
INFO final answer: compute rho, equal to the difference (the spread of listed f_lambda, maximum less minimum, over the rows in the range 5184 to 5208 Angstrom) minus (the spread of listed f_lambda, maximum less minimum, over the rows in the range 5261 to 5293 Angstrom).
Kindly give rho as 0.3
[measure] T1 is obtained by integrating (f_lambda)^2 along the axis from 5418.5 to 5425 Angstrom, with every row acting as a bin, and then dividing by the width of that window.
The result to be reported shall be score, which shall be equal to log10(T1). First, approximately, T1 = 174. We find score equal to 2.24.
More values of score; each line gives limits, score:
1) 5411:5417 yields 2.25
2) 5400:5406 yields 2.13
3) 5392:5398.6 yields 2.16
